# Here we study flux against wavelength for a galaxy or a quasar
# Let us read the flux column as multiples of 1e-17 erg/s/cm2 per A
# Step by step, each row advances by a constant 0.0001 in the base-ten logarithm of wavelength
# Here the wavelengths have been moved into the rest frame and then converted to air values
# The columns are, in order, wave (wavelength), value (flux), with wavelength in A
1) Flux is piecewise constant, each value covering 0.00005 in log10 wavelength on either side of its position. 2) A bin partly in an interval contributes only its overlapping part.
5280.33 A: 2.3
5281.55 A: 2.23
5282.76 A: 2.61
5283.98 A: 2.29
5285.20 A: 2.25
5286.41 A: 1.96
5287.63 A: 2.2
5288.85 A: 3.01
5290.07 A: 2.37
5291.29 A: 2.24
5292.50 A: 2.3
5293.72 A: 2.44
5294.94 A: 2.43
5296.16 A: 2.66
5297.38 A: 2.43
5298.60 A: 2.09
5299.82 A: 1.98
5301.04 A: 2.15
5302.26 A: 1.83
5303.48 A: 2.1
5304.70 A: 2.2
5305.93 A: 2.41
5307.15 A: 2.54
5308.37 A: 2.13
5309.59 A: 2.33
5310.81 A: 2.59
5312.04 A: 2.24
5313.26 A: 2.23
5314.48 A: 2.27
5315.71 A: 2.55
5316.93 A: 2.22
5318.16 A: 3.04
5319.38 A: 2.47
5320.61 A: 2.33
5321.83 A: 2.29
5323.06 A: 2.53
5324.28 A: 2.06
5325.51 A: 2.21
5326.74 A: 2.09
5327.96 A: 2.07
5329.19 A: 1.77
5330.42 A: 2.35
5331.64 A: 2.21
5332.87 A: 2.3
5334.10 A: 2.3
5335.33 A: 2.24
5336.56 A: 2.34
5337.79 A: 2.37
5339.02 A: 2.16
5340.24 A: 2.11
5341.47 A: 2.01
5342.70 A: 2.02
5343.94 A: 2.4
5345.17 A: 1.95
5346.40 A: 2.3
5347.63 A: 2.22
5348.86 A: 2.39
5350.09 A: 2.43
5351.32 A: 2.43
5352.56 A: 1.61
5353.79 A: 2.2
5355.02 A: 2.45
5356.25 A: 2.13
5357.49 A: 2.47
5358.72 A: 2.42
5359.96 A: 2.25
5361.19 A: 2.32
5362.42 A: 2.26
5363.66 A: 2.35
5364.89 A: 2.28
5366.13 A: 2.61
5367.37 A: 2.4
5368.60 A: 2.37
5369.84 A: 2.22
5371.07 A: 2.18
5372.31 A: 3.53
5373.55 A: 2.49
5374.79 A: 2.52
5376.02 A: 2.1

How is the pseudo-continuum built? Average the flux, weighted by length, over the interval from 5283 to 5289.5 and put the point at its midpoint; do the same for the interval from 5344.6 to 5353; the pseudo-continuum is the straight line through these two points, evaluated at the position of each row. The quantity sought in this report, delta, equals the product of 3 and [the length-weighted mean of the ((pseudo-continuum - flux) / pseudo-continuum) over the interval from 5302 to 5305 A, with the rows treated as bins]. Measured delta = 0.34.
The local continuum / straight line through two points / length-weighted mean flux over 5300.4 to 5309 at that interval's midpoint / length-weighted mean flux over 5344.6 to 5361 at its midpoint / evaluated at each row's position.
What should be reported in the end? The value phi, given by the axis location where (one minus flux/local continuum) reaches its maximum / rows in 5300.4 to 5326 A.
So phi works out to 5302.26 A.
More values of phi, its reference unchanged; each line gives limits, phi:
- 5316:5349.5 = 5329.19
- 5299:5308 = 5302.26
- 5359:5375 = 5371.07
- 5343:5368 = 5352.56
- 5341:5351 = 5345.17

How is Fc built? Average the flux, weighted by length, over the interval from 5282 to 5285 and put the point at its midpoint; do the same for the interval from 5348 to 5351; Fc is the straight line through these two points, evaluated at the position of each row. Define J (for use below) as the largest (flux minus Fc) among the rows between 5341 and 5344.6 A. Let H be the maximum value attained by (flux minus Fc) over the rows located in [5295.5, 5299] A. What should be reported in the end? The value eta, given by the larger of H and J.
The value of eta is 0.25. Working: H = 0.25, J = 0.00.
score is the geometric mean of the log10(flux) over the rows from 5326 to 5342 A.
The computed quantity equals 0.335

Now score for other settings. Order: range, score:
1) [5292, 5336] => 0.355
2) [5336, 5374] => 0.357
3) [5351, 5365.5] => 0.348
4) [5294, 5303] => 0.340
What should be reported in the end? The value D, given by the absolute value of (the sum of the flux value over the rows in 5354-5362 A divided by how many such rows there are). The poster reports 2.34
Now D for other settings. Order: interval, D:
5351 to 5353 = 2.02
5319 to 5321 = 2.40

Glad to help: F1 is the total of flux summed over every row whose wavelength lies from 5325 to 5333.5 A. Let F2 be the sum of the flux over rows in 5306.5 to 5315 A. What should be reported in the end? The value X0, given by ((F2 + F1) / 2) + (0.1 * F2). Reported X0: 17.3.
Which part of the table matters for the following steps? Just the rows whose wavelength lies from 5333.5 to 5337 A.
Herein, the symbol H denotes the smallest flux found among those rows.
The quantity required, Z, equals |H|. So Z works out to 2.24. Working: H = 2.24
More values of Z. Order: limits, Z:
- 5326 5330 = 1.77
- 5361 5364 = 2.26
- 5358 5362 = 2.25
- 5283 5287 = 1.96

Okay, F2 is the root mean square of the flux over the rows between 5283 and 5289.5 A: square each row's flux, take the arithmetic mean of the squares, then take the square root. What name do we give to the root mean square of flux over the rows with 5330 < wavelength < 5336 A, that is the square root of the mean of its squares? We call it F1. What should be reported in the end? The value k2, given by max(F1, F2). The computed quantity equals 2.37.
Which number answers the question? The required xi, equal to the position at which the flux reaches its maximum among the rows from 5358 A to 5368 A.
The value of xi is 5366.13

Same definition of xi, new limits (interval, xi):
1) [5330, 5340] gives 5337.79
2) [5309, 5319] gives 5318.16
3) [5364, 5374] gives 5372.31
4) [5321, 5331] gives 5323.06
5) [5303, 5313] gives 5310.81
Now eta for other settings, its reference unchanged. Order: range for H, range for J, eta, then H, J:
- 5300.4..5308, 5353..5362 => 0.13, 0.13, 0.07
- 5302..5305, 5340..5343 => -0.21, -0.21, -0.29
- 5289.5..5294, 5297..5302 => 0.03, 0.03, 0.02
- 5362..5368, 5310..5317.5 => 0.21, 0.21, 0.18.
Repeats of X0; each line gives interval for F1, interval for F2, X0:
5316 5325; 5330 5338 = 18.1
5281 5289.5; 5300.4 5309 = 17.5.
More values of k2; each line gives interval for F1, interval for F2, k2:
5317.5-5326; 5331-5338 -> 2.44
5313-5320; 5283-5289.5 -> 2.48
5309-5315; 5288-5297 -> 2.50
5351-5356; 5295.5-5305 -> 2.20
